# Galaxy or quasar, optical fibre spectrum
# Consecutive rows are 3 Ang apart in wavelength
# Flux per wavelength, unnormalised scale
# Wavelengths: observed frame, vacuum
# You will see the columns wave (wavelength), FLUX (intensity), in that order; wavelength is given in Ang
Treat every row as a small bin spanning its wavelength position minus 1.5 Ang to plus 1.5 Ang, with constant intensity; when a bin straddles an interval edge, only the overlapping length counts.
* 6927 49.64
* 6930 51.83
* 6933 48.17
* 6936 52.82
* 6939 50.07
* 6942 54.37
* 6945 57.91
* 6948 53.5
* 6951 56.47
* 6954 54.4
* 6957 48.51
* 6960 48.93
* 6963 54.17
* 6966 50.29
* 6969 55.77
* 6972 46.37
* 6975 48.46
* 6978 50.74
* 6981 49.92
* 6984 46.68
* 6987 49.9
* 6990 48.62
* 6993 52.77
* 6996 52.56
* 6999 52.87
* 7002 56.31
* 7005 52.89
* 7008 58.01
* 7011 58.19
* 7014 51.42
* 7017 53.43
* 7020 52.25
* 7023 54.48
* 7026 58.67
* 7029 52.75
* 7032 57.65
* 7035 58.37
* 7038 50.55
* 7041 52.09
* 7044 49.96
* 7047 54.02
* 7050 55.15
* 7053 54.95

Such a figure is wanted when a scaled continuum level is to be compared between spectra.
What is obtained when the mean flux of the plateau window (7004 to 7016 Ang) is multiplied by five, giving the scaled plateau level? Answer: 276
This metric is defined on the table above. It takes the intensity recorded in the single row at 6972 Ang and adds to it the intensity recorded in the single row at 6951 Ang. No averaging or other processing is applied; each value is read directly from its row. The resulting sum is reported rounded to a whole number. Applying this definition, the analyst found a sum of 103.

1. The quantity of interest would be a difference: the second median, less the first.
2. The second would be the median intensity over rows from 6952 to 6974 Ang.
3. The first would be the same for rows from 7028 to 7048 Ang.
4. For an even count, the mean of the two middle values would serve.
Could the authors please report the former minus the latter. -2.5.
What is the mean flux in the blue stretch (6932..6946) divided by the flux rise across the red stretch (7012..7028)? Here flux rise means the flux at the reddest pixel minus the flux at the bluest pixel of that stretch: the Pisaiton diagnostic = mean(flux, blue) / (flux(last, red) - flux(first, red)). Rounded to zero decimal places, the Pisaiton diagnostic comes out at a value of 7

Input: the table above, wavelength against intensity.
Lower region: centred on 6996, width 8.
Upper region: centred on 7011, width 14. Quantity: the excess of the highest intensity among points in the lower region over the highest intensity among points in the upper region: -5.3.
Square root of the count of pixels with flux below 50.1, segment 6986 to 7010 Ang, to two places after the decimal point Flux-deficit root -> 1.41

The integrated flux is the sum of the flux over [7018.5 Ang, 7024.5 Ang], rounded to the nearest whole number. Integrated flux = 107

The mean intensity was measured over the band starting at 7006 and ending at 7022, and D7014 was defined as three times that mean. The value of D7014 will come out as 164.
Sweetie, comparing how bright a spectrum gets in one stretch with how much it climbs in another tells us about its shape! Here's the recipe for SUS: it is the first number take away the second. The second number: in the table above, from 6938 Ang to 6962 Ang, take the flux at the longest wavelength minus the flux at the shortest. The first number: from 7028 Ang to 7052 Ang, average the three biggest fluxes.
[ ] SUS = 58.2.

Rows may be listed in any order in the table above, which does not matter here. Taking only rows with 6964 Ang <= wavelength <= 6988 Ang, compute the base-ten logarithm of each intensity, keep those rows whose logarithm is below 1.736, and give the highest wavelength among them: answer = 6987 Ang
